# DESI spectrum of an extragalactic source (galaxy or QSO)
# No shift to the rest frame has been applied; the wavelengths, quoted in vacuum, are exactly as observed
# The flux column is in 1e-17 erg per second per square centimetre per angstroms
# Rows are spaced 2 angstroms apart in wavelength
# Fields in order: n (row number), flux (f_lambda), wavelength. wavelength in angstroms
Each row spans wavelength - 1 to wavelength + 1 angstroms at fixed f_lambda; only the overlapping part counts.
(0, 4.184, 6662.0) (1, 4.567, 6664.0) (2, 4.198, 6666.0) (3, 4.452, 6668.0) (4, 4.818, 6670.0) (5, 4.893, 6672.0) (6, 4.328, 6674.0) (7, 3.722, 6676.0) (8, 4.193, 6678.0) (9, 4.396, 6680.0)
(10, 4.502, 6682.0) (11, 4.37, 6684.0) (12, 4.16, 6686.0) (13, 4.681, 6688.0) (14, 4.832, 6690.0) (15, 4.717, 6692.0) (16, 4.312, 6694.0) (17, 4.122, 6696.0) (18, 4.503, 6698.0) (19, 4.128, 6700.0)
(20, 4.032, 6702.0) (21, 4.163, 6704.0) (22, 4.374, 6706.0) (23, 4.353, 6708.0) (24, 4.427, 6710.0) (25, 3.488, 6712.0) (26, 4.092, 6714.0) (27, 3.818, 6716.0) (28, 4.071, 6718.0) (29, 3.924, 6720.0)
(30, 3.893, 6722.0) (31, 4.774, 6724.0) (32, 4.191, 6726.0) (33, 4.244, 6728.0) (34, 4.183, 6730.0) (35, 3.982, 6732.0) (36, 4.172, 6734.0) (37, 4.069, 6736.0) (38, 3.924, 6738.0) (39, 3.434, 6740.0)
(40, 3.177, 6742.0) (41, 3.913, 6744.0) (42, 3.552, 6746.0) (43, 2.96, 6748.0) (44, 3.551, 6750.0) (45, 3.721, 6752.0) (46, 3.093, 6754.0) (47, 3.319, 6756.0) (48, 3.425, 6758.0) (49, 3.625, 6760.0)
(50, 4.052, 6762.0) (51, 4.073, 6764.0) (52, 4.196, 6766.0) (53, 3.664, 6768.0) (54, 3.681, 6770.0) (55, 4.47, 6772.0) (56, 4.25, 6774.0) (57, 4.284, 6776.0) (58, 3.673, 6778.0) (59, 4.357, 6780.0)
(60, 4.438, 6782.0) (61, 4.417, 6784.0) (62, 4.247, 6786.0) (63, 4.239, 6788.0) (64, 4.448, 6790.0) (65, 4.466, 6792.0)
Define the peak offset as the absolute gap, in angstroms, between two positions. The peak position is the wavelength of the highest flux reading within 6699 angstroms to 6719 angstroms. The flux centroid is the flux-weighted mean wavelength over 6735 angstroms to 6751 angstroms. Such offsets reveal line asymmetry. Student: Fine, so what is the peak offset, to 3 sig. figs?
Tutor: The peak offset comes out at 32.7 angstroms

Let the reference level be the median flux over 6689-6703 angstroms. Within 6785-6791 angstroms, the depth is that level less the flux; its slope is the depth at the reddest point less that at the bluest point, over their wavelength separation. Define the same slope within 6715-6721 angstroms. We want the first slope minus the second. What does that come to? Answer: 0.0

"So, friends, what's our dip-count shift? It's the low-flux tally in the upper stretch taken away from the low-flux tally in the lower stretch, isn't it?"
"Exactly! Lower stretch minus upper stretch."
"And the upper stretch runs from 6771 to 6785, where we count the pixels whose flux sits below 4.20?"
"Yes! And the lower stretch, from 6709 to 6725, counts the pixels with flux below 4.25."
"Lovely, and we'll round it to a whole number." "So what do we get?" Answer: 5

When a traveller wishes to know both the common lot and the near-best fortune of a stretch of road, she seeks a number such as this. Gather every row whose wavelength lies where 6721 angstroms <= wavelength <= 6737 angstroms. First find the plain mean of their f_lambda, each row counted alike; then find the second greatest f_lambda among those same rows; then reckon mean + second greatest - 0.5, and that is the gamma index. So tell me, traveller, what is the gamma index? 7.93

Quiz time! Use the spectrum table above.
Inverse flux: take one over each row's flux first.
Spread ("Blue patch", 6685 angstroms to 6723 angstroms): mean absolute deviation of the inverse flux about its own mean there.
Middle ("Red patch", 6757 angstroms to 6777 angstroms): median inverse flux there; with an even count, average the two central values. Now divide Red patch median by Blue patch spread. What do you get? 16.9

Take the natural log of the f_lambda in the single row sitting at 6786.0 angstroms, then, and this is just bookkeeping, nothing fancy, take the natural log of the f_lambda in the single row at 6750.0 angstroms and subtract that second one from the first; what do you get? 0.18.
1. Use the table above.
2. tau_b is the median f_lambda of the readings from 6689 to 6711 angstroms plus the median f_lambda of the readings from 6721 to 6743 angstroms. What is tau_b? 8.42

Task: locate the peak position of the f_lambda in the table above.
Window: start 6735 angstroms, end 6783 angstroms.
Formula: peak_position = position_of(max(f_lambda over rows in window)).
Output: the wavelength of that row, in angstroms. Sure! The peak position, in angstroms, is 6772.0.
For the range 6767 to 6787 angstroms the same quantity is 6772.0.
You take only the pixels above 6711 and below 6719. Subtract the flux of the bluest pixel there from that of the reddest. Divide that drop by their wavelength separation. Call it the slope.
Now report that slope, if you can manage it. 0.10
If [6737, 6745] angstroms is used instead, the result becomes 0.00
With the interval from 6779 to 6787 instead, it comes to -0.02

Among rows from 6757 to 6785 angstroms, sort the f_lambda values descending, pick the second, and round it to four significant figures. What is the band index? 4.438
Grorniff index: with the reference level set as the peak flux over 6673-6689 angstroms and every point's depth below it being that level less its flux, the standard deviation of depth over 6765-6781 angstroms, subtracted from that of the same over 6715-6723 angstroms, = -0.23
